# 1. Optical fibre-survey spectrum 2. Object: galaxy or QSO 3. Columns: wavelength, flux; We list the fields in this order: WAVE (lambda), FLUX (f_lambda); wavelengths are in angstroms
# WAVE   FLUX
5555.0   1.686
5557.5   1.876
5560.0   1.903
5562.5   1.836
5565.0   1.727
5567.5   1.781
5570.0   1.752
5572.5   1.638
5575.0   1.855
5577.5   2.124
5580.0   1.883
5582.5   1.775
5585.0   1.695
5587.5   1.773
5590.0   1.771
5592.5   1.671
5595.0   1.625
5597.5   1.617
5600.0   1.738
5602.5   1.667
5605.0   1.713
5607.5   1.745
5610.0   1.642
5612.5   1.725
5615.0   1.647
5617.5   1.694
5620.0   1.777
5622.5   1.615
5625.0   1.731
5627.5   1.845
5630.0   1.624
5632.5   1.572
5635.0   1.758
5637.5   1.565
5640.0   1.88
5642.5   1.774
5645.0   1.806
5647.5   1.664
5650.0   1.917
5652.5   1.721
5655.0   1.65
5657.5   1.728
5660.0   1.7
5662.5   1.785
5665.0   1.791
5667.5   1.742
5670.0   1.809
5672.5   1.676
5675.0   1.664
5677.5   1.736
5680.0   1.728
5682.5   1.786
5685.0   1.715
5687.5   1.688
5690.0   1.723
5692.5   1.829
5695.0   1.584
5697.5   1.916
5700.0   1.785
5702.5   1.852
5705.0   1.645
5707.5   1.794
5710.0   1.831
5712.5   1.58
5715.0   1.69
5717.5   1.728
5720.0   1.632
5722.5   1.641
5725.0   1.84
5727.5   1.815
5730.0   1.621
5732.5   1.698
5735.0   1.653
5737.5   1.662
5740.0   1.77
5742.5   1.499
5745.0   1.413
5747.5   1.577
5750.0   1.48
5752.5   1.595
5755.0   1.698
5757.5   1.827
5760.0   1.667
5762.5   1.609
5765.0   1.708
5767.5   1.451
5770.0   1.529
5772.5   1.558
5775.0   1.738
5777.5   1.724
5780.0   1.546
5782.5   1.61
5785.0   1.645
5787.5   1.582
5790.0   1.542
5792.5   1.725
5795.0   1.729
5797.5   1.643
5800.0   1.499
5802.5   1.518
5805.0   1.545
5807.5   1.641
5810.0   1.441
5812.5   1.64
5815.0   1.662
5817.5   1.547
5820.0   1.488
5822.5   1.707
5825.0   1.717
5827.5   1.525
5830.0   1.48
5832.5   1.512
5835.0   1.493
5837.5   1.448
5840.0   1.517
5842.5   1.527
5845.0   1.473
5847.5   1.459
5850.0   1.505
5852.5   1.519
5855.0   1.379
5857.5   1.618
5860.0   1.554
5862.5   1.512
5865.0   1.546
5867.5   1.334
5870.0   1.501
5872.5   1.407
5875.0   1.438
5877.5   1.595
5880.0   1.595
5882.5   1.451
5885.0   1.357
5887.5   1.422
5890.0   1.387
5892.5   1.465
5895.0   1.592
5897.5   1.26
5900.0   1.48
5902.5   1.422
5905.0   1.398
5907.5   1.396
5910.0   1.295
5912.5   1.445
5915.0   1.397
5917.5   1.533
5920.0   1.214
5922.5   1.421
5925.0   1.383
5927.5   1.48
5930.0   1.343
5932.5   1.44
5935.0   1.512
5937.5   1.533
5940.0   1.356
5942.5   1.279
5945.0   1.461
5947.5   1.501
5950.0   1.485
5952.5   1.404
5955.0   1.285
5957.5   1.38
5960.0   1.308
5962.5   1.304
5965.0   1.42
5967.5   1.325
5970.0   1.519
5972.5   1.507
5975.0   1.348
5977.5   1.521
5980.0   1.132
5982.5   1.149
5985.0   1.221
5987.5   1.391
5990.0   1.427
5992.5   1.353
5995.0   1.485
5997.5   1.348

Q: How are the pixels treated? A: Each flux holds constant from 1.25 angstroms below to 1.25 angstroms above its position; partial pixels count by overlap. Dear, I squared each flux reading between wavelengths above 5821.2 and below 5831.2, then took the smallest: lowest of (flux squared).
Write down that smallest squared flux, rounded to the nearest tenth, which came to 2.2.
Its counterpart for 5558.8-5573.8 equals 2.7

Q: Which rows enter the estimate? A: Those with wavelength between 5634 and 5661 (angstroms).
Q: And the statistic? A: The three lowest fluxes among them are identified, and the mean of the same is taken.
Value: 1.63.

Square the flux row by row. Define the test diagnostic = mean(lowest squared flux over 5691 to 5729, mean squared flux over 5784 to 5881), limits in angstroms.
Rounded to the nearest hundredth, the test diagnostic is 2.44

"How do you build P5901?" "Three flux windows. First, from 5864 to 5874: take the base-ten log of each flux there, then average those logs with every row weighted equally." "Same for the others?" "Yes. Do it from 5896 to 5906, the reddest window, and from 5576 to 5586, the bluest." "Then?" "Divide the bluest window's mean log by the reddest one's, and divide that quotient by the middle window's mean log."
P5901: 11.9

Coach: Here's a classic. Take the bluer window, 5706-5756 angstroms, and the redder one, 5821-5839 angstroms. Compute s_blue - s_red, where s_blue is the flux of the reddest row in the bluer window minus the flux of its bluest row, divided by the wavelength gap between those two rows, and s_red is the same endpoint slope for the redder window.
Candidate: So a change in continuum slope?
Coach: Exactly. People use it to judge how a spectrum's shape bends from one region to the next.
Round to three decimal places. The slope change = 0.015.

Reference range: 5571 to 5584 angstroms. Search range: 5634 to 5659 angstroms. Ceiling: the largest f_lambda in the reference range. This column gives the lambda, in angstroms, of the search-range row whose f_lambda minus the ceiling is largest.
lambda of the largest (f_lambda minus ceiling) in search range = 5650.0 angstroms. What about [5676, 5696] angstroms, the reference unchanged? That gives 5692.5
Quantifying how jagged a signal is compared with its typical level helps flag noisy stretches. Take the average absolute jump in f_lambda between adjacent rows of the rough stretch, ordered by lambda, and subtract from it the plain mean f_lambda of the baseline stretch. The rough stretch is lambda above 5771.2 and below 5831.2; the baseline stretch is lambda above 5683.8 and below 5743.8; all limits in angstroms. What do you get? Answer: -1.62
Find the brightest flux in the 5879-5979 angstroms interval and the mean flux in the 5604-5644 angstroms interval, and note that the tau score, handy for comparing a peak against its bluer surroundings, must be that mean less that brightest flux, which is 0.11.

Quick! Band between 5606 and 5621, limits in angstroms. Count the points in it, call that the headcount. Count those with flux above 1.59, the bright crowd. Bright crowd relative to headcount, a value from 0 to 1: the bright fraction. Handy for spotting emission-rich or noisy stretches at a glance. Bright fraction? 1.00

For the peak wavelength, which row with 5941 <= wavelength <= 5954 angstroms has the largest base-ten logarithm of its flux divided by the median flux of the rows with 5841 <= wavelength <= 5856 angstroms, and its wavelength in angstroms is 5947.5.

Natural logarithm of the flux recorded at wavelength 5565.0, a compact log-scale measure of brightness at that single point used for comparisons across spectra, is 0.55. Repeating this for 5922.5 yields 0.35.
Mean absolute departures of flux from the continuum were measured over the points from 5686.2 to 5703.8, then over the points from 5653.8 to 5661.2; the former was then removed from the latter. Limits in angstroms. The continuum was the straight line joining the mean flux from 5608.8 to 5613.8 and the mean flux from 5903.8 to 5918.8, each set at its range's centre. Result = -0.12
